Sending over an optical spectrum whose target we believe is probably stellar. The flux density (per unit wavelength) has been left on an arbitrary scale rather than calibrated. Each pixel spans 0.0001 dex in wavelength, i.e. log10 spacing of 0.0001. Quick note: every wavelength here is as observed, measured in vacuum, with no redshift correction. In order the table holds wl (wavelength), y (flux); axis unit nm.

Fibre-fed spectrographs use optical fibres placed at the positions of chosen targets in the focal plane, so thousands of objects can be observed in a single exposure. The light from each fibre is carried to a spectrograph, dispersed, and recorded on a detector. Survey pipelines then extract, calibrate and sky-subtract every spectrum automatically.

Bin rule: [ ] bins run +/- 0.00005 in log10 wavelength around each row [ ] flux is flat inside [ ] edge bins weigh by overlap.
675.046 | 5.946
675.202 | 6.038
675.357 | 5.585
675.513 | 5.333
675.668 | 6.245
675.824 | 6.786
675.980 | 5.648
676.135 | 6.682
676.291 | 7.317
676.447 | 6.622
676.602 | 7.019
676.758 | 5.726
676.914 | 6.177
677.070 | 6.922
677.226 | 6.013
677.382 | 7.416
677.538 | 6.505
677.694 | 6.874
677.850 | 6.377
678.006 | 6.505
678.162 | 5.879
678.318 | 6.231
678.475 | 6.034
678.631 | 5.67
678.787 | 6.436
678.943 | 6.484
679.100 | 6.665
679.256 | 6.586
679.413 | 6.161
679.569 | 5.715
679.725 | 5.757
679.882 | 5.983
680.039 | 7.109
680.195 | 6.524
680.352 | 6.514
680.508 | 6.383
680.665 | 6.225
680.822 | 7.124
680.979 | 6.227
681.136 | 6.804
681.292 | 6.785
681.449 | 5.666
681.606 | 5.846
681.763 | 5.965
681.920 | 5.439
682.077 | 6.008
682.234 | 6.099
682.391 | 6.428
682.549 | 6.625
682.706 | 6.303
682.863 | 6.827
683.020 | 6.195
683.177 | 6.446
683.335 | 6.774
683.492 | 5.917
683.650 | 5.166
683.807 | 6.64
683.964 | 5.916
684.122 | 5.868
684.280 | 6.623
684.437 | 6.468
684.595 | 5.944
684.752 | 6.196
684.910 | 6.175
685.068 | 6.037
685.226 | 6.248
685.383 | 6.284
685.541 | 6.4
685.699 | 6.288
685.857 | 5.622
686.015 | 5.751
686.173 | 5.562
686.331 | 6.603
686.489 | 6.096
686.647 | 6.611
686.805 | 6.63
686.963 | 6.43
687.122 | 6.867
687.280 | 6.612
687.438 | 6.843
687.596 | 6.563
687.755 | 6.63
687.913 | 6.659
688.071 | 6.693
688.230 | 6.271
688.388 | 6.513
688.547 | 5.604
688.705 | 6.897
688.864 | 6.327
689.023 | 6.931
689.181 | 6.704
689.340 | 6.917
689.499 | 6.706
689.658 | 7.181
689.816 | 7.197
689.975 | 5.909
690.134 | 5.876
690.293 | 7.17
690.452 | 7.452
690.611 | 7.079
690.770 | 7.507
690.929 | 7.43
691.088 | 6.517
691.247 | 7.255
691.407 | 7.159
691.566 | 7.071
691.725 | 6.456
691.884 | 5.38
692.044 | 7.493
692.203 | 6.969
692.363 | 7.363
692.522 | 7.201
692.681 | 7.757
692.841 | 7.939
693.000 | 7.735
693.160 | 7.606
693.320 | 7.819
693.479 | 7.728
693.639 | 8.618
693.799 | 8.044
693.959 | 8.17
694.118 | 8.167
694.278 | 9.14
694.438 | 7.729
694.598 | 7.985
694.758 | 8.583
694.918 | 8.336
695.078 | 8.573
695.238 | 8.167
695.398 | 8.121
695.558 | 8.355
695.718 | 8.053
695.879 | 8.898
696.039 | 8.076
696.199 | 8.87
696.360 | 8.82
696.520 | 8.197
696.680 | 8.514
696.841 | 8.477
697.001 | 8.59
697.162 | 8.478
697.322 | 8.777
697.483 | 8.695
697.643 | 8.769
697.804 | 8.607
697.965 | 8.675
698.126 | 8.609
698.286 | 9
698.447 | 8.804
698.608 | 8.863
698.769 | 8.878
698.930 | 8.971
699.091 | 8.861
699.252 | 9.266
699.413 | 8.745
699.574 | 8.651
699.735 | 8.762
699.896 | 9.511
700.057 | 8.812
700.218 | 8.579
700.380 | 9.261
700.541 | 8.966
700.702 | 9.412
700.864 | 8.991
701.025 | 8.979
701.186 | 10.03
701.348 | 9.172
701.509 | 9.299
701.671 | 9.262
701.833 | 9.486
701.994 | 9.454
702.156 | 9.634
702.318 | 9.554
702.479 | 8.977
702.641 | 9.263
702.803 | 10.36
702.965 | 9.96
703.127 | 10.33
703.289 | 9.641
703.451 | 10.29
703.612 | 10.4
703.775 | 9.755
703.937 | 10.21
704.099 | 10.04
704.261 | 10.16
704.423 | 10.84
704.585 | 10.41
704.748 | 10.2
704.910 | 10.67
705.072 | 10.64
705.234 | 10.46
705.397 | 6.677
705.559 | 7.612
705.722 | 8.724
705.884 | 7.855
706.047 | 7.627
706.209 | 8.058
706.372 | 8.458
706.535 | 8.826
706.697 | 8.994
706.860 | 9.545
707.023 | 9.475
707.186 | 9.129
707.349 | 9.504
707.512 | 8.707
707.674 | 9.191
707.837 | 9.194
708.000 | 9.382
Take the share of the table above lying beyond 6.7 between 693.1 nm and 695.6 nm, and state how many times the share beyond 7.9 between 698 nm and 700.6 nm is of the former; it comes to 1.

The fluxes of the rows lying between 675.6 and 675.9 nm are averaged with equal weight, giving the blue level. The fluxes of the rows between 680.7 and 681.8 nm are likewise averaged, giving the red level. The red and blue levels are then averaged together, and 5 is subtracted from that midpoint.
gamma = 1.43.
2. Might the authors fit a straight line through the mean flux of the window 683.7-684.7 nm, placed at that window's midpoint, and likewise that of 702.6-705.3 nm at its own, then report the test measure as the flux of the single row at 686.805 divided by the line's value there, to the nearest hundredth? 0.98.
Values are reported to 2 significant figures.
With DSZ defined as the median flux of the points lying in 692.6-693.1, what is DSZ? 7.8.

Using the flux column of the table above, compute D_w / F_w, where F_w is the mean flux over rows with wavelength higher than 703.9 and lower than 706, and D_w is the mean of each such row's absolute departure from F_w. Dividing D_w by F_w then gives 0.120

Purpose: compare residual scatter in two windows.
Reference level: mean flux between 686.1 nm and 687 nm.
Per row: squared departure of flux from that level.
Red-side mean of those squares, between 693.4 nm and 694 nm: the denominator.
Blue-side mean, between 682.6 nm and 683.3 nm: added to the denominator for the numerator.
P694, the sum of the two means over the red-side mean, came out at 1.02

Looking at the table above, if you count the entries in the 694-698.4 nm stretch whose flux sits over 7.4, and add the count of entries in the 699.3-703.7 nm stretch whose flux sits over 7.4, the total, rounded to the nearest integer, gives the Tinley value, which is 54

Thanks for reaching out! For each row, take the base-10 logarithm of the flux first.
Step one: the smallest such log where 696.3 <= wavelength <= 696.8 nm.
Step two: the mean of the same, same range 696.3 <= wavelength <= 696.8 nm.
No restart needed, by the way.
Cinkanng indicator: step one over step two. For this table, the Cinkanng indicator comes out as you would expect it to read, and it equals 0.983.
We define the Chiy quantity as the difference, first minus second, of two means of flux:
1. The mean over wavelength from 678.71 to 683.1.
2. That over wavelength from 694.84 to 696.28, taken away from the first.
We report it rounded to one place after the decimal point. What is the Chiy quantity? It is -2.1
